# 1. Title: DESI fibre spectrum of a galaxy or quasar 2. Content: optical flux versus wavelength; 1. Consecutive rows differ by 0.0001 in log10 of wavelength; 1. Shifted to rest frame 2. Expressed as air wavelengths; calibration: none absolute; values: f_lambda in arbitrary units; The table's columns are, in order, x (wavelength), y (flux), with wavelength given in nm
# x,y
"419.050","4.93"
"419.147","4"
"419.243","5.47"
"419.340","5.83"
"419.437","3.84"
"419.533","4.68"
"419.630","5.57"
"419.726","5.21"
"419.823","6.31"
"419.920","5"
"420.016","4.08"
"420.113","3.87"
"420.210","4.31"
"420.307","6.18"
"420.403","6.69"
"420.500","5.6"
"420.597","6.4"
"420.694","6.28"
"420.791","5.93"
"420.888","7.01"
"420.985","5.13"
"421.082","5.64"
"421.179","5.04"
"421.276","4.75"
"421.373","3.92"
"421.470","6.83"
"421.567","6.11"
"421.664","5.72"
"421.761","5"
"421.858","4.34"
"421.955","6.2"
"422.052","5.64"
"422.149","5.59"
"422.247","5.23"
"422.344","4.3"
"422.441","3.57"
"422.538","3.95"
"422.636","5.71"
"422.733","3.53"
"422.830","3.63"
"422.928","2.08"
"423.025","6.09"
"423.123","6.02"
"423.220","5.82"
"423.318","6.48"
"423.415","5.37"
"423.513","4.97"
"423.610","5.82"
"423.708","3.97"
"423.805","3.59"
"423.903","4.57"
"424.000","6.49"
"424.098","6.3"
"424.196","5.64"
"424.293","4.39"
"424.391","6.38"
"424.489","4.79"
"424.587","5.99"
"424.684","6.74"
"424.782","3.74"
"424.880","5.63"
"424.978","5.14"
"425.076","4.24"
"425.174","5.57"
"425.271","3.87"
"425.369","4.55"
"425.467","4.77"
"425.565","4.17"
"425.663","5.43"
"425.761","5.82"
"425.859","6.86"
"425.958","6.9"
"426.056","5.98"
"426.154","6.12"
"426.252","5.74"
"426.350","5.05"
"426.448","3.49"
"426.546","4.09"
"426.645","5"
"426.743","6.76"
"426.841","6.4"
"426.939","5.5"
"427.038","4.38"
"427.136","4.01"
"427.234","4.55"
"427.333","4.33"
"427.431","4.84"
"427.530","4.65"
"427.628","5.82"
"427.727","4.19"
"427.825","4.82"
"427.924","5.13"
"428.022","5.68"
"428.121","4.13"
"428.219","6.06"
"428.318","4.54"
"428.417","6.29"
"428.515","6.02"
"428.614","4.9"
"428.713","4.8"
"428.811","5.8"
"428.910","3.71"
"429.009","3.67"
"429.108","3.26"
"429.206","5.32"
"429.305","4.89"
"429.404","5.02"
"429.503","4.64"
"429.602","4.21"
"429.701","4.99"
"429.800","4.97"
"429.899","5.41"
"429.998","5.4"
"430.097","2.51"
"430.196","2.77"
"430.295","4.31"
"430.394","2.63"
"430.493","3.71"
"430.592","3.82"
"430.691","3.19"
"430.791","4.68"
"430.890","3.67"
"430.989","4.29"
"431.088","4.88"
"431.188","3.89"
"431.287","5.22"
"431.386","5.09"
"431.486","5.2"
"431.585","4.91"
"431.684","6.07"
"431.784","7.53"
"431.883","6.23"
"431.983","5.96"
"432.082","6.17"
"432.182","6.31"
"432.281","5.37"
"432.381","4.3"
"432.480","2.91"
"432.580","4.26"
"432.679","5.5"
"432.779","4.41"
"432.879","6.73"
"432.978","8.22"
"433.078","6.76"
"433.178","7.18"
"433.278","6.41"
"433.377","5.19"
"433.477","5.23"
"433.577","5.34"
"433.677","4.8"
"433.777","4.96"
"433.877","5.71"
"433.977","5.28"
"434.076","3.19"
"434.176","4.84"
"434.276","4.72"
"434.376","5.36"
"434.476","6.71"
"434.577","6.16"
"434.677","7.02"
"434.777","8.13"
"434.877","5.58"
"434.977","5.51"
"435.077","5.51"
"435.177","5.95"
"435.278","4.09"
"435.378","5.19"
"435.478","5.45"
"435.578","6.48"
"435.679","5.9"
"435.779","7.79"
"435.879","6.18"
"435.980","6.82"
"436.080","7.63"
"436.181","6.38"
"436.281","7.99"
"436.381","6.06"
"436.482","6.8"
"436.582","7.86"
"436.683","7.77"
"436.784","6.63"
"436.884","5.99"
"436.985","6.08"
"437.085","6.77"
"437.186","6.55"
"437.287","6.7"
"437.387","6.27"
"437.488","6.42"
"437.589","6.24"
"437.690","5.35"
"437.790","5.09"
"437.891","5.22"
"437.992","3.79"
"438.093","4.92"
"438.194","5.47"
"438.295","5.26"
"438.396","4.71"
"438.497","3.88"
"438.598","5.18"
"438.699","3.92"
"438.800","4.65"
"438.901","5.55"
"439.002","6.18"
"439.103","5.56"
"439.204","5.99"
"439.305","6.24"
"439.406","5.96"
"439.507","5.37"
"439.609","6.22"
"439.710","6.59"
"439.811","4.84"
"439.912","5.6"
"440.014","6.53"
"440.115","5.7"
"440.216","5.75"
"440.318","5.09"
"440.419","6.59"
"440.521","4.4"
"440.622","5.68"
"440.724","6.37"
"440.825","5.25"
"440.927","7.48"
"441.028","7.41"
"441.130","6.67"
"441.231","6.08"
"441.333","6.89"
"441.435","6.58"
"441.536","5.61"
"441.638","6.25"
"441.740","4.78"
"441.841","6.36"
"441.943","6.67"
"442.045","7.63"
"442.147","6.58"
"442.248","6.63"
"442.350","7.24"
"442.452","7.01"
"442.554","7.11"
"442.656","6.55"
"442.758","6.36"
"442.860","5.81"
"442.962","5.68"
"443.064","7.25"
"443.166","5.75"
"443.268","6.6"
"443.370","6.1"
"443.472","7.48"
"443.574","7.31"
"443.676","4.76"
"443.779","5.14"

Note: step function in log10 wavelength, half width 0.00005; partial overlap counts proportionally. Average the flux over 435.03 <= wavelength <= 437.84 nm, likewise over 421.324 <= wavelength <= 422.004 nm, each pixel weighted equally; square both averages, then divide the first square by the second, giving 1.36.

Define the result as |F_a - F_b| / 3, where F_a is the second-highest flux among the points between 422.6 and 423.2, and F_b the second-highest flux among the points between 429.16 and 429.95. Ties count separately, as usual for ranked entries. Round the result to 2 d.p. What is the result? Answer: 0.23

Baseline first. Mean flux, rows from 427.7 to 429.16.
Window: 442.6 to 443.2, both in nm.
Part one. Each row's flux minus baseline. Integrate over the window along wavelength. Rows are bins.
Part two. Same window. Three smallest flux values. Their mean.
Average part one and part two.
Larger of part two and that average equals 5.7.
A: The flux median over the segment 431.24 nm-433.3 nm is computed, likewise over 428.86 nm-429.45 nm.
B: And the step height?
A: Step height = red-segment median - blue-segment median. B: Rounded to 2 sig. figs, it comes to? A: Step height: 1.7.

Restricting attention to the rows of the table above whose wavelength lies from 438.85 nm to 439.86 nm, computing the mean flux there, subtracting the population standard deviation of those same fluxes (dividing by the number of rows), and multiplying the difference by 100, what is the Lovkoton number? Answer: 536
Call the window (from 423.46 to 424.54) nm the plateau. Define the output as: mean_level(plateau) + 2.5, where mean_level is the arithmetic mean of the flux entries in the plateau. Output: 7.67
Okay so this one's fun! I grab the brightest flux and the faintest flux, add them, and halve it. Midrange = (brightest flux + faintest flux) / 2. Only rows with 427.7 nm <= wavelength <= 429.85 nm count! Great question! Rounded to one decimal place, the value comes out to 4.8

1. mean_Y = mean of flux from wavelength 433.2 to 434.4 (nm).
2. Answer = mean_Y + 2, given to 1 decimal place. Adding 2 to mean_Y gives 7.1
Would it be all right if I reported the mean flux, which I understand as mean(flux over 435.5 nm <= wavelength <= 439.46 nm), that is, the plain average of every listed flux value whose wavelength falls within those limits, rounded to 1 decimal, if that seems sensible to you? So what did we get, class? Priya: 6.0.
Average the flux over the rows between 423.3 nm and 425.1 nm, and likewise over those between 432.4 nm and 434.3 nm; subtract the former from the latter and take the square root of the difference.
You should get 0.27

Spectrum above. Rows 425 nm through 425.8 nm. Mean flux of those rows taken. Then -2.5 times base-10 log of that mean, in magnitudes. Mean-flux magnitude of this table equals -1.70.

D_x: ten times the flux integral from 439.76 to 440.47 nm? 41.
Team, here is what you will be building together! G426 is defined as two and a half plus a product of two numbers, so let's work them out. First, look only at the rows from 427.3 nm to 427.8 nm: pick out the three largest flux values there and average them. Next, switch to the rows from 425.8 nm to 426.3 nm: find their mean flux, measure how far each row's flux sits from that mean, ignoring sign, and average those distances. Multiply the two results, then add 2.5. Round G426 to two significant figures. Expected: 4.8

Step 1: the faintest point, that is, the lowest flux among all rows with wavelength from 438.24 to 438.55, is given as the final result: 3.88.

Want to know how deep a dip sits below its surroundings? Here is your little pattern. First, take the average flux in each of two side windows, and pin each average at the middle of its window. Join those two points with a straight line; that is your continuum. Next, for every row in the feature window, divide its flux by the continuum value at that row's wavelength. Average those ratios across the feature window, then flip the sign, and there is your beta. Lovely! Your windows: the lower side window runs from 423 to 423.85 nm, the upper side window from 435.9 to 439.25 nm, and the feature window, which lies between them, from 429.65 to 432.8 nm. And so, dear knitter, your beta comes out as -0.83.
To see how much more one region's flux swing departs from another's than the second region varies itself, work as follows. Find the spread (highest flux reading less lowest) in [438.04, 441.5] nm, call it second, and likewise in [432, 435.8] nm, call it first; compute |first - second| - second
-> -1.9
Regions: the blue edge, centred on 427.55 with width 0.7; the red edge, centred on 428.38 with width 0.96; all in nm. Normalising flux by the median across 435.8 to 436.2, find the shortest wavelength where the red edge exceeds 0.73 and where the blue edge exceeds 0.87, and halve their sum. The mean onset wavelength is 427.78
